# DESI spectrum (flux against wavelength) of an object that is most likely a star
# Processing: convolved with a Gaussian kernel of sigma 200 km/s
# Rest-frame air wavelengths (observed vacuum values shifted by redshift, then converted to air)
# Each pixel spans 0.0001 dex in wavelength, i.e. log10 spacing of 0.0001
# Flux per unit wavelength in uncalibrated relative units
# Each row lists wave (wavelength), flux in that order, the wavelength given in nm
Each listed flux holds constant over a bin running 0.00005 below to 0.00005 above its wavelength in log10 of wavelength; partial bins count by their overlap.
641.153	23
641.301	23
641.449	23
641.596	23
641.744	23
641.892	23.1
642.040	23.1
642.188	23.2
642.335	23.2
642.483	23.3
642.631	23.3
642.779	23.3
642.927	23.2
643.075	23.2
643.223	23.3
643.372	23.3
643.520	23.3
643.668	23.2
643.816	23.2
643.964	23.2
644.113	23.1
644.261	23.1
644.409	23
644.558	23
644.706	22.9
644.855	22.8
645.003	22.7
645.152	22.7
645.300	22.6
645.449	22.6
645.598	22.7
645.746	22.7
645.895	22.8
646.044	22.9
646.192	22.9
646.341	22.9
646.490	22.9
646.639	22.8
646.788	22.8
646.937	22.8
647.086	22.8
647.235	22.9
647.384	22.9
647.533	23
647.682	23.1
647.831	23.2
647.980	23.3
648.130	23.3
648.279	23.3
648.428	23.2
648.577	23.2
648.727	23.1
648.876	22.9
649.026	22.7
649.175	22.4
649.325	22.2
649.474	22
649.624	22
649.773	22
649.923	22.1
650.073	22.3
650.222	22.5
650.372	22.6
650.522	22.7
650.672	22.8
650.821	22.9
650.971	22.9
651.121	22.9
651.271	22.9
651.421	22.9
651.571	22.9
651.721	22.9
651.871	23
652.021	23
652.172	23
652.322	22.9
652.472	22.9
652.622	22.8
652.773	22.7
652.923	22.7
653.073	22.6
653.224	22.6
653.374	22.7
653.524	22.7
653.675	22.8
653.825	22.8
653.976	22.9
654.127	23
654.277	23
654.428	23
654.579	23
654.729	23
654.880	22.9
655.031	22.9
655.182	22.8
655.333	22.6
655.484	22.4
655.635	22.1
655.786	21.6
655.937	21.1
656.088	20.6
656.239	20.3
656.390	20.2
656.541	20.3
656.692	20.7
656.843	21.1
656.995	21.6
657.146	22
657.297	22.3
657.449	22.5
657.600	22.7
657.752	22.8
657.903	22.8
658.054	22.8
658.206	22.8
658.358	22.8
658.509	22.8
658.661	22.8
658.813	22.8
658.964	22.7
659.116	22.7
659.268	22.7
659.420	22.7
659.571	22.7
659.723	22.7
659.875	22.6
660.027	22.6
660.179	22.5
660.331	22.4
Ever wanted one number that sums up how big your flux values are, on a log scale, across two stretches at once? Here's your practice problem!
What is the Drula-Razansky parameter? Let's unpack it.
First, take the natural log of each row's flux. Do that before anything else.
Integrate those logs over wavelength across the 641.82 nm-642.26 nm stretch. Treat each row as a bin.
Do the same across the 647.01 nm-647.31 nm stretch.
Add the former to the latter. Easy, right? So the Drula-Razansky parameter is 2.3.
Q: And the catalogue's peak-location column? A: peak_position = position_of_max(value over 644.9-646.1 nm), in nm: 646.044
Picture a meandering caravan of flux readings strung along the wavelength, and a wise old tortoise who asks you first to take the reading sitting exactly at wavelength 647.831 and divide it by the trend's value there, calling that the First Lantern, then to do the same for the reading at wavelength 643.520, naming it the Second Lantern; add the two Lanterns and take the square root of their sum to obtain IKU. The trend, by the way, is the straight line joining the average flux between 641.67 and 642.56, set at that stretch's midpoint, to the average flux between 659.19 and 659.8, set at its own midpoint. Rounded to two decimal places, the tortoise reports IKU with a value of 1.42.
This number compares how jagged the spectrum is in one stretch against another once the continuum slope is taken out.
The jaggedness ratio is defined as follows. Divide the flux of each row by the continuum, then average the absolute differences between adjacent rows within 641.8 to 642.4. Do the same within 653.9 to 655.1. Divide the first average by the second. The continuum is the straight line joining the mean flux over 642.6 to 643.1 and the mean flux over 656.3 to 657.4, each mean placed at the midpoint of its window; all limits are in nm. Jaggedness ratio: 1.1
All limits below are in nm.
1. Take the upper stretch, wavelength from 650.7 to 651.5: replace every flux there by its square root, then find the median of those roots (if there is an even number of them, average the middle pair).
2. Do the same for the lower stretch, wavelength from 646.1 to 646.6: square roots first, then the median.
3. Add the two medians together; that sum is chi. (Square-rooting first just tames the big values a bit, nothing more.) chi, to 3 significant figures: 9.57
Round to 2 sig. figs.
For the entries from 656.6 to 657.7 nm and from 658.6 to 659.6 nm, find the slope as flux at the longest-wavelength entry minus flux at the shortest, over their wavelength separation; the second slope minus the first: -2.3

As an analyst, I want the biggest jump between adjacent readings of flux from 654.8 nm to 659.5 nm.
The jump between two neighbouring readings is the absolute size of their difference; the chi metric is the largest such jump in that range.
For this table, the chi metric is 0.50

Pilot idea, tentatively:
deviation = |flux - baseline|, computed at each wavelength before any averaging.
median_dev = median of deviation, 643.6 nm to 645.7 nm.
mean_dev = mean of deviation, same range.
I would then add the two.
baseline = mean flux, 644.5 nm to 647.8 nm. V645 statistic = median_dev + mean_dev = 0.41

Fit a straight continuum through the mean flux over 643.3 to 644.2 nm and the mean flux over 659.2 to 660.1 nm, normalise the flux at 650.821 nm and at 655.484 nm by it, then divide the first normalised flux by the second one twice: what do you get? 1.03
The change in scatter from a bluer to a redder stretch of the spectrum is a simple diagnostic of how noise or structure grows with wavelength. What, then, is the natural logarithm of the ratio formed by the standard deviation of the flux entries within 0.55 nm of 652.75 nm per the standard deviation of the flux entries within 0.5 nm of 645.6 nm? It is 0.17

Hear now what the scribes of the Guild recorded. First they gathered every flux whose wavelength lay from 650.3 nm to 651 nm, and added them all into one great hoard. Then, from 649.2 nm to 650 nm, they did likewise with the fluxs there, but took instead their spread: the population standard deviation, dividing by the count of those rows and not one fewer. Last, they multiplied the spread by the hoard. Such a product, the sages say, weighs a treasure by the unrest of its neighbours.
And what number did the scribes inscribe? 9.1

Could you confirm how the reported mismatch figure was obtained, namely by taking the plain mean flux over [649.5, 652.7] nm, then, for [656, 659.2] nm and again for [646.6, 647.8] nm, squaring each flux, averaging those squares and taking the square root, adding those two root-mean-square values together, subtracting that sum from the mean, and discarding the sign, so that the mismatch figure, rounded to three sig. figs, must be 22.2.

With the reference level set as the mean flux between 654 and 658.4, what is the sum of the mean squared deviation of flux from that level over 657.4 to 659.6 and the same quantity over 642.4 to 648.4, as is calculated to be 1.2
